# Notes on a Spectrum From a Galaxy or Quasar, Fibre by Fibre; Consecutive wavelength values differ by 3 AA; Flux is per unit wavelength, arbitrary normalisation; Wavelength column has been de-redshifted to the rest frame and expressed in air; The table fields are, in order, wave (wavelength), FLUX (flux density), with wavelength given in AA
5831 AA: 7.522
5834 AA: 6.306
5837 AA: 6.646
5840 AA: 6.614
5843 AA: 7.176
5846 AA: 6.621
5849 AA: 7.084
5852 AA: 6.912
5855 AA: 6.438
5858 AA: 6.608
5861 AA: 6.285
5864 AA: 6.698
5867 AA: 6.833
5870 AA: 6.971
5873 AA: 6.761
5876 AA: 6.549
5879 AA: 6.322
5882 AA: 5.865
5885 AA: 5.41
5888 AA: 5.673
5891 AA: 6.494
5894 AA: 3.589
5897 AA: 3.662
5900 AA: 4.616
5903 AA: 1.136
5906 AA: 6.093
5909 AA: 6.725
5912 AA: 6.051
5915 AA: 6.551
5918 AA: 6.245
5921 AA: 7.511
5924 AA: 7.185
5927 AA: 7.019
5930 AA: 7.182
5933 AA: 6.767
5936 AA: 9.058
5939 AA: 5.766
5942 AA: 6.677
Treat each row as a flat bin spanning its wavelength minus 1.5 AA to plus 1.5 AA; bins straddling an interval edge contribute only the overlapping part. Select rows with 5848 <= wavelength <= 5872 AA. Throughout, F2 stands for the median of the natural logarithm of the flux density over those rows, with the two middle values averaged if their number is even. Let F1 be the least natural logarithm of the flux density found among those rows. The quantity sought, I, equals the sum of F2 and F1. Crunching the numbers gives 3.75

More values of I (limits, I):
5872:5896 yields 3.08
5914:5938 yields 3.79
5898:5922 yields 1.95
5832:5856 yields 3.73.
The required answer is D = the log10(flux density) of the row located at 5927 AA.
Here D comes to 0.85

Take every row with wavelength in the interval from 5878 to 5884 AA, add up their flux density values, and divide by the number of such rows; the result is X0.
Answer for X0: 6.09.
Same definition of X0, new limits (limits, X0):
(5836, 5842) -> 6.63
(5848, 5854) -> 7.00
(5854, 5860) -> 6.52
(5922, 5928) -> 7.10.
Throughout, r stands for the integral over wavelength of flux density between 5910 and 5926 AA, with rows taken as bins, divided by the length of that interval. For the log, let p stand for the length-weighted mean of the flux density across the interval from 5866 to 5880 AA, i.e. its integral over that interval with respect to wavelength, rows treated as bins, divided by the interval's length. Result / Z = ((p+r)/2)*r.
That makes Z 45.1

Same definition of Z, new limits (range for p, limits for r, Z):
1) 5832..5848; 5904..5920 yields 40.1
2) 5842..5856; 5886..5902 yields 27.2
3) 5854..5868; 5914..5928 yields 46.6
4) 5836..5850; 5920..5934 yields 49.8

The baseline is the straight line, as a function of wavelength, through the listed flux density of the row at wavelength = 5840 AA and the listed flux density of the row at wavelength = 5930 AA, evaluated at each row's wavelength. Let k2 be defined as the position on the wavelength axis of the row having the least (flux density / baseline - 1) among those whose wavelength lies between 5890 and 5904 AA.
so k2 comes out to 5903 AA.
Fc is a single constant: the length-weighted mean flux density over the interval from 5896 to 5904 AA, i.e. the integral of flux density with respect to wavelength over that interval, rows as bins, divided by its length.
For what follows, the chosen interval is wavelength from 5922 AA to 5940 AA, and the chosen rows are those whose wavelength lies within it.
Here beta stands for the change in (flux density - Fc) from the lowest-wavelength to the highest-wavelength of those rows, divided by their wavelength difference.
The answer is -0.09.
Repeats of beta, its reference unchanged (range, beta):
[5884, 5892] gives 0.18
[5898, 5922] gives 0.14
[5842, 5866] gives -0.02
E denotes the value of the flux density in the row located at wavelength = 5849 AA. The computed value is 7.084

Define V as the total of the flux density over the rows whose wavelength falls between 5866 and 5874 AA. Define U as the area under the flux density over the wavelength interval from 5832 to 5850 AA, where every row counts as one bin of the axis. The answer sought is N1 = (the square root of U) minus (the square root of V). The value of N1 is 6.5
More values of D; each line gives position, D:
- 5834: 0.80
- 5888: 0.75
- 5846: 0.82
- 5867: 0.83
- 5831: 0.88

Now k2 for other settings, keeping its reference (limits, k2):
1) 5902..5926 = 5903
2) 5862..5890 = 5885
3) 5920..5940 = 5939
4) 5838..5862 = 5861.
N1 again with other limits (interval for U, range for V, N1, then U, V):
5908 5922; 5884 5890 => 6.3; 92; 11.1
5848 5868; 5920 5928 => 6.9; 134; 21.7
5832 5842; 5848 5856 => 3.6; 66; 20.4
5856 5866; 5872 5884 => 3.0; 65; 25.5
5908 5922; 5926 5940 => 3.6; 92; 35.8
